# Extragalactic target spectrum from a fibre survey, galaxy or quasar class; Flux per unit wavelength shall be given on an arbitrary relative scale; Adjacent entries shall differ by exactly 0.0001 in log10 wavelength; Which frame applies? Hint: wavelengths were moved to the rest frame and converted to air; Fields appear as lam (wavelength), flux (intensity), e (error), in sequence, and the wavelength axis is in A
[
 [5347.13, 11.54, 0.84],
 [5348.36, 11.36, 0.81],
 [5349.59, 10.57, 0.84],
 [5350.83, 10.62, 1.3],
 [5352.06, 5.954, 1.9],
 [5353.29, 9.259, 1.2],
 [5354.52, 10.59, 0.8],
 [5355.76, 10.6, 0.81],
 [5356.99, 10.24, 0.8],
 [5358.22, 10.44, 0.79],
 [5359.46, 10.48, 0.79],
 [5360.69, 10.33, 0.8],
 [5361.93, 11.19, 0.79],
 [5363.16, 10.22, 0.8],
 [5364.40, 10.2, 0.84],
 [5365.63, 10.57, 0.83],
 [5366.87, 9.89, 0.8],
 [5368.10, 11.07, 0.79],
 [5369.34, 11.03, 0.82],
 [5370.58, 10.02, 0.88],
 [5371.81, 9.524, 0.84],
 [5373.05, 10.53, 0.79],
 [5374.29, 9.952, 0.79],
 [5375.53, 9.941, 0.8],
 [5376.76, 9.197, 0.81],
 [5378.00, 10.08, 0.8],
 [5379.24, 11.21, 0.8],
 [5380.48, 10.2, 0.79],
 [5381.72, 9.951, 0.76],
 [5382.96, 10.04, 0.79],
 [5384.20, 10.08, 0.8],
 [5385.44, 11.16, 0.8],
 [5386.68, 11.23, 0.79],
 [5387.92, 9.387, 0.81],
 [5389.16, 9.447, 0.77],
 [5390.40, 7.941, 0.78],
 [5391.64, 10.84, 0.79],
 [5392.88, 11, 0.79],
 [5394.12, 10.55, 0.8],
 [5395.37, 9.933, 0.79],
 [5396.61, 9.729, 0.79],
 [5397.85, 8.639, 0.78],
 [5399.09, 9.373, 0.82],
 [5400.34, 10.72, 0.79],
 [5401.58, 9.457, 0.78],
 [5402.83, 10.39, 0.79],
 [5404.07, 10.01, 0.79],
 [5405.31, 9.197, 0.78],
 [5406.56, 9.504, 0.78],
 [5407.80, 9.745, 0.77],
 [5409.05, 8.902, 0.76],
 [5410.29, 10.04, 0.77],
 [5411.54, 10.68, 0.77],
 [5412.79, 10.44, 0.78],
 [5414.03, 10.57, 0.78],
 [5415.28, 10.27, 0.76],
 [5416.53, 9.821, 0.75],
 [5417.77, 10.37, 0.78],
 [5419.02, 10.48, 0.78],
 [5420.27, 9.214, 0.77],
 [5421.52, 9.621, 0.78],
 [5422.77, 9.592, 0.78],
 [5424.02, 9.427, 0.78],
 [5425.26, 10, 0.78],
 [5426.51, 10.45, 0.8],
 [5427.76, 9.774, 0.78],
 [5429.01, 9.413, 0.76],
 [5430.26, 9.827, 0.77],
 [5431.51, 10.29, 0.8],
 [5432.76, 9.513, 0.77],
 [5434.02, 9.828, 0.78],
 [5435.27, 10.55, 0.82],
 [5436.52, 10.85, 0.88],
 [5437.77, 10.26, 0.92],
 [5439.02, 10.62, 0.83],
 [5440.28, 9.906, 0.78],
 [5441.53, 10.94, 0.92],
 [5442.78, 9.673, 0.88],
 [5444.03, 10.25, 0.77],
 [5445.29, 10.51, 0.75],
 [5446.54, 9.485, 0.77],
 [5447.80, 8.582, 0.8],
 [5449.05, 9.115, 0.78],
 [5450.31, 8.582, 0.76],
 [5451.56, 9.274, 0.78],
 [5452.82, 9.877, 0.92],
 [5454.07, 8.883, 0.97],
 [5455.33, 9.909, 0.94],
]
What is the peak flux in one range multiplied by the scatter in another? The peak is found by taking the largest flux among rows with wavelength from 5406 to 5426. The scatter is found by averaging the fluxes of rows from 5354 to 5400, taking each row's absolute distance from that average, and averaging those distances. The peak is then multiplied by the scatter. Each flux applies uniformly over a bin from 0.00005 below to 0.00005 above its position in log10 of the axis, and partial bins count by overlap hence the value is 5.8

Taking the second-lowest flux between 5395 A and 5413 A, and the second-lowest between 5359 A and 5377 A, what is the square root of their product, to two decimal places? 9.21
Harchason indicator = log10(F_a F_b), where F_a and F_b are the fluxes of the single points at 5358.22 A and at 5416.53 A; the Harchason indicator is 2.011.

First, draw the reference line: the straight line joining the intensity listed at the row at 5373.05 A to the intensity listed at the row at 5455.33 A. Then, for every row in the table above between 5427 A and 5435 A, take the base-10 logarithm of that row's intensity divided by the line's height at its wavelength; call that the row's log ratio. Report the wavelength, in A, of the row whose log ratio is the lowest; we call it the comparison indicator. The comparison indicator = 5429.01 A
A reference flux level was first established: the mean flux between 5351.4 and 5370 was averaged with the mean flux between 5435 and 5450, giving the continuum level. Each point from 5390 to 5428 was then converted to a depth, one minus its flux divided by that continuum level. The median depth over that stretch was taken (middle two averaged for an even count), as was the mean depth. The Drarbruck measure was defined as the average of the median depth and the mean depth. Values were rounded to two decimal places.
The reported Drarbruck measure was 0.02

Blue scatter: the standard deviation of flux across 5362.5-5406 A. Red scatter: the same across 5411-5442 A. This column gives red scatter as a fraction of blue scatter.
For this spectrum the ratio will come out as 0.7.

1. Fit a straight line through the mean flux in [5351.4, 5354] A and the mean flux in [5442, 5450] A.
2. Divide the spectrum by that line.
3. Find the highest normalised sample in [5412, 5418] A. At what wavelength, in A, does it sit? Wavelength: 5414.03 A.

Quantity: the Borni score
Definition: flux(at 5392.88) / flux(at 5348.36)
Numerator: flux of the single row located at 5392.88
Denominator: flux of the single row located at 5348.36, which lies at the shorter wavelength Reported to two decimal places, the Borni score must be 0.97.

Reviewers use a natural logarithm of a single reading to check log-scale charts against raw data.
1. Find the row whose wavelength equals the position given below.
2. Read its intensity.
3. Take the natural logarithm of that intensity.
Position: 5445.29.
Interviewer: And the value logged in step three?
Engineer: 2.35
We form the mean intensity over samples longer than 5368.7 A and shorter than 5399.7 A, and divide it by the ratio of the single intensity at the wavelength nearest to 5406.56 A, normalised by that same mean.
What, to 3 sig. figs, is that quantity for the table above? 10.6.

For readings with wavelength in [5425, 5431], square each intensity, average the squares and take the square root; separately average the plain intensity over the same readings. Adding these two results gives 19.8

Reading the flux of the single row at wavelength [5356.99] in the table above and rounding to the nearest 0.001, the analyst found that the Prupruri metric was 10.240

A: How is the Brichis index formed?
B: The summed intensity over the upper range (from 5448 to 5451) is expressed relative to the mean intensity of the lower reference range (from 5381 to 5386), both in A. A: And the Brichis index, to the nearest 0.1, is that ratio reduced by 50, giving -48.3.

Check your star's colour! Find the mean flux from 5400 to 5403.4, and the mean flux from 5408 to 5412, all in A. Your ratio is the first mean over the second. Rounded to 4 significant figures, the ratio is 1.032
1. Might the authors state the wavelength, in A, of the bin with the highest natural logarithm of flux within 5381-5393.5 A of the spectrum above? 5386.68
